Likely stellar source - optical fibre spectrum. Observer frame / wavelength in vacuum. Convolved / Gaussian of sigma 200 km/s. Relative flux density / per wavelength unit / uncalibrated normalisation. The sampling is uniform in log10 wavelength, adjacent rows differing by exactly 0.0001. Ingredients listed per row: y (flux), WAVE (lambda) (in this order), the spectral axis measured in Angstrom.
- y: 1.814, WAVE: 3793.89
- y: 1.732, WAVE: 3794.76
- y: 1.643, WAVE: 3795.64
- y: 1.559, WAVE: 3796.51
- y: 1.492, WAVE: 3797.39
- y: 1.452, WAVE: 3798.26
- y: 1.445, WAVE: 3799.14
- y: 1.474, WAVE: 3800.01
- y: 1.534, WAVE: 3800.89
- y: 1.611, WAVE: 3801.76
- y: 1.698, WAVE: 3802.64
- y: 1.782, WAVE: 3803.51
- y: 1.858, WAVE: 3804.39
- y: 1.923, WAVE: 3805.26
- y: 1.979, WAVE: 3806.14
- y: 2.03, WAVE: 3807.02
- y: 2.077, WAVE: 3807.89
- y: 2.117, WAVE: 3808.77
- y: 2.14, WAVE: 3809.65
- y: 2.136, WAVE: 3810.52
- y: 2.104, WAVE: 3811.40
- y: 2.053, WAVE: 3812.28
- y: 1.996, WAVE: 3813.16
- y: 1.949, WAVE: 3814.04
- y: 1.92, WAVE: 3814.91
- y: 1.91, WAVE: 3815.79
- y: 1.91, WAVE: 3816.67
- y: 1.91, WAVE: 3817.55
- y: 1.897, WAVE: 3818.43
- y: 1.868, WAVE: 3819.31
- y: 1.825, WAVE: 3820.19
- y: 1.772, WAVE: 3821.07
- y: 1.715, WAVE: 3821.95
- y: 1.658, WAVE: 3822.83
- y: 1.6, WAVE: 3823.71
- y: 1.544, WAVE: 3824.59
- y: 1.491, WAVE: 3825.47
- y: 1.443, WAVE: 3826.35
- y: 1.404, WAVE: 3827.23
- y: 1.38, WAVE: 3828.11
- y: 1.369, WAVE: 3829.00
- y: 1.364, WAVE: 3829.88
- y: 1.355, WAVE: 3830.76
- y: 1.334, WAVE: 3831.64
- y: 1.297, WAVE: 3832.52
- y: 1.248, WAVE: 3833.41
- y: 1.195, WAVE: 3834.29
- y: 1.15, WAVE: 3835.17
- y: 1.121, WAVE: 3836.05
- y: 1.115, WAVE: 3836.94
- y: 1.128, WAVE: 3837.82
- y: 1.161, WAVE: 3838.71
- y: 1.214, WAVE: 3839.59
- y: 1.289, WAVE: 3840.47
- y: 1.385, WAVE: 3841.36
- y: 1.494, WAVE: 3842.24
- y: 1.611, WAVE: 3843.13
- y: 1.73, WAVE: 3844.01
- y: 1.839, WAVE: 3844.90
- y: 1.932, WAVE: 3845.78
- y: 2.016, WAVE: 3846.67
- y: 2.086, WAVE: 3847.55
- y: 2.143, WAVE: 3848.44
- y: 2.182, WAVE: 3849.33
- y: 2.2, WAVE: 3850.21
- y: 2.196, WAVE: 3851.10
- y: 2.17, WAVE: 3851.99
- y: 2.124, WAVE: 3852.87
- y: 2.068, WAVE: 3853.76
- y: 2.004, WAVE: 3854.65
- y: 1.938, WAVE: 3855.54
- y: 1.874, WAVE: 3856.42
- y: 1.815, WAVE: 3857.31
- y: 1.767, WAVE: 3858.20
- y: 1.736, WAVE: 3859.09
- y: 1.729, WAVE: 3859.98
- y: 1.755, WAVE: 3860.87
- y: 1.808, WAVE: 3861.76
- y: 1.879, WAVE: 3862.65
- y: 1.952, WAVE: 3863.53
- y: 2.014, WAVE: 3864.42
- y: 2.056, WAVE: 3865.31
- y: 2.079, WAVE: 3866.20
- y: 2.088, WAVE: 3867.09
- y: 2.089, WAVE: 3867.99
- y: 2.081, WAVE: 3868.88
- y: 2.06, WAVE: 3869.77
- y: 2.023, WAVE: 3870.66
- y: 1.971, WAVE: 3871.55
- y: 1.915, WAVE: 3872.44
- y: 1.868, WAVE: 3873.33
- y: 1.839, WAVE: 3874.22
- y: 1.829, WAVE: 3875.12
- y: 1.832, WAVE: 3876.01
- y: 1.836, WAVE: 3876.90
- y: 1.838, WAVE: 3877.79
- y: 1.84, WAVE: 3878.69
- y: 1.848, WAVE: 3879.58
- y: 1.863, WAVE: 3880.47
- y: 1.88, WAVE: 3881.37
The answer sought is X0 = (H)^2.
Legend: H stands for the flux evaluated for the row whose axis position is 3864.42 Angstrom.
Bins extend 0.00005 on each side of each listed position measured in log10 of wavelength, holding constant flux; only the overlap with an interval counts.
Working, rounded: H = 2.014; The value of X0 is 4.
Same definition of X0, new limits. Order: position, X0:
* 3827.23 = 2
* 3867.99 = 4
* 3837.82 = 1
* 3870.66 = 4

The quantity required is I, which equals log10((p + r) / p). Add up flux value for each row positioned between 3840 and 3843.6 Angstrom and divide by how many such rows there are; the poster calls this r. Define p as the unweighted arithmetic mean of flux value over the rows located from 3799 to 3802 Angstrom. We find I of 0.29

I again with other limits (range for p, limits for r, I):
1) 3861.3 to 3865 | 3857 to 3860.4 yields 0.28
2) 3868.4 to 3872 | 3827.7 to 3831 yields 0.22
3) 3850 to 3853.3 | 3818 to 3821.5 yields 0.27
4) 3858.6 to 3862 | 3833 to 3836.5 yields 0.22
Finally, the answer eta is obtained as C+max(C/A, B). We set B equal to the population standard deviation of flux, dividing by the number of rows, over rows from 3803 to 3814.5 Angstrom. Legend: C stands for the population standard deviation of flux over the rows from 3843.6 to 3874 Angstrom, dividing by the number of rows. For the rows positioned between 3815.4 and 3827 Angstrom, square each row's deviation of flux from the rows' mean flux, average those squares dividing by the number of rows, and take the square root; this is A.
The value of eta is 1.0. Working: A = 0.16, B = 0.106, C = 0.14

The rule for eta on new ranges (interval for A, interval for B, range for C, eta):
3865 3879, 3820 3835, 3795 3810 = 2.5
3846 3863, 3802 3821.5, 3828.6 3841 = 0.6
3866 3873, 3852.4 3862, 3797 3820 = 3.9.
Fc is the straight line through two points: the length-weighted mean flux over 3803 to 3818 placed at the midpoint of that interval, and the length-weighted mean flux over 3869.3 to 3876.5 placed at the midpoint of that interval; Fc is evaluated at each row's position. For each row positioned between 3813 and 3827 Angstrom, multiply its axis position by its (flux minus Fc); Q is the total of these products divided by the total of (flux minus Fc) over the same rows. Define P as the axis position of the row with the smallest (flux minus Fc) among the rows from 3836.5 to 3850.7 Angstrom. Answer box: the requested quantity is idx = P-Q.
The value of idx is 14.0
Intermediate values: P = 3836.94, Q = 3823.0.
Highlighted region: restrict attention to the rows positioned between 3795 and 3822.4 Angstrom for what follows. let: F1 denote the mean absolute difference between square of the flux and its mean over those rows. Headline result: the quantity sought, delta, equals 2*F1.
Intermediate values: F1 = 0.6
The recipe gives 1.3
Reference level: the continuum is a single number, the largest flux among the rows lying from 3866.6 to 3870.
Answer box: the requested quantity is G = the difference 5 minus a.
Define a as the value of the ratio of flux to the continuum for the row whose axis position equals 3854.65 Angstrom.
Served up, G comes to 4.04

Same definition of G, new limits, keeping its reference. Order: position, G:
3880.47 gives 4.11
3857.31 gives 4.13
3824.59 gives 4.26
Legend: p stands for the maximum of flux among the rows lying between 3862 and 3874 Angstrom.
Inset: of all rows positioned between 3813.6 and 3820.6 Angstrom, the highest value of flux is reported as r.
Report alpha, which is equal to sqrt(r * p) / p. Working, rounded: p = 2.089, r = 1.949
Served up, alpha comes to 0.97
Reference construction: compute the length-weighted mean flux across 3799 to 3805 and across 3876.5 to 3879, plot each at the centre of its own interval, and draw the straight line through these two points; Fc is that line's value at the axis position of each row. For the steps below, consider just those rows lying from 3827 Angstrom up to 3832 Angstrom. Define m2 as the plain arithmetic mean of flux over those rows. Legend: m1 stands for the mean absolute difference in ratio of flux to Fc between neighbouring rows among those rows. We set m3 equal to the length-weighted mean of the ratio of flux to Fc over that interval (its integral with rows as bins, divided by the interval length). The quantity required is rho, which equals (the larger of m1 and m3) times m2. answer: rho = 1.09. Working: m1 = 0.009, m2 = 1.4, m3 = 0.80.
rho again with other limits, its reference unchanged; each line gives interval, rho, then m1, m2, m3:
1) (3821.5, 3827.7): 1.41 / 0.032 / 1.6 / 0.91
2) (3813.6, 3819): 2.18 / 0.008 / 1.9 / 1.14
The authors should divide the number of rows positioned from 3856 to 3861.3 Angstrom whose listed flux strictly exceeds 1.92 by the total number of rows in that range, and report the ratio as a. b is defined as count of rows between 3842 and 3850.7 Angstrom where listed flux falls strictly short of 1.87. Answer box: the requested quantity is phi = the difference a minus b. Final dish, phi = -4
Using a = 0.00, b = 4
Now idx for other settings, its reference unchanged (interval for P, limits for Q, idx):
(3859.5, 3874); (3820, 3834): 31.8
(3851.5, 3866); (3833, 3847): 22.0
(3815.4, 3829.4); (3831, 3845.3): -8.2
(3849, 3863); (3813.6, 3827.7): 36.4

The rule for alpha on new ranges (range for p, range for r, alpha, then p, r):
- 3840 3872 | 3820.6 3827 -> 0.90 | 2.2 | 1.772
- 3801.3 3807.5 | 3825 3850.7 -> 1.04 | 2.03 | 2.2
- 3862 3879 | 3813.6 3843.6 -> 0.97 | 2.089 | 1.949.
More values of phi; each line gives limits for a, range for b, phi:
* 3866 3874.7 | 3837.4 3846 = -8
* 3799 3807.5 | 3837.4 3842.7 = -6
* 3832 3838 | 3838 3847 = -8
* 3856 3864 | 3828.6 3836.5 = -9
